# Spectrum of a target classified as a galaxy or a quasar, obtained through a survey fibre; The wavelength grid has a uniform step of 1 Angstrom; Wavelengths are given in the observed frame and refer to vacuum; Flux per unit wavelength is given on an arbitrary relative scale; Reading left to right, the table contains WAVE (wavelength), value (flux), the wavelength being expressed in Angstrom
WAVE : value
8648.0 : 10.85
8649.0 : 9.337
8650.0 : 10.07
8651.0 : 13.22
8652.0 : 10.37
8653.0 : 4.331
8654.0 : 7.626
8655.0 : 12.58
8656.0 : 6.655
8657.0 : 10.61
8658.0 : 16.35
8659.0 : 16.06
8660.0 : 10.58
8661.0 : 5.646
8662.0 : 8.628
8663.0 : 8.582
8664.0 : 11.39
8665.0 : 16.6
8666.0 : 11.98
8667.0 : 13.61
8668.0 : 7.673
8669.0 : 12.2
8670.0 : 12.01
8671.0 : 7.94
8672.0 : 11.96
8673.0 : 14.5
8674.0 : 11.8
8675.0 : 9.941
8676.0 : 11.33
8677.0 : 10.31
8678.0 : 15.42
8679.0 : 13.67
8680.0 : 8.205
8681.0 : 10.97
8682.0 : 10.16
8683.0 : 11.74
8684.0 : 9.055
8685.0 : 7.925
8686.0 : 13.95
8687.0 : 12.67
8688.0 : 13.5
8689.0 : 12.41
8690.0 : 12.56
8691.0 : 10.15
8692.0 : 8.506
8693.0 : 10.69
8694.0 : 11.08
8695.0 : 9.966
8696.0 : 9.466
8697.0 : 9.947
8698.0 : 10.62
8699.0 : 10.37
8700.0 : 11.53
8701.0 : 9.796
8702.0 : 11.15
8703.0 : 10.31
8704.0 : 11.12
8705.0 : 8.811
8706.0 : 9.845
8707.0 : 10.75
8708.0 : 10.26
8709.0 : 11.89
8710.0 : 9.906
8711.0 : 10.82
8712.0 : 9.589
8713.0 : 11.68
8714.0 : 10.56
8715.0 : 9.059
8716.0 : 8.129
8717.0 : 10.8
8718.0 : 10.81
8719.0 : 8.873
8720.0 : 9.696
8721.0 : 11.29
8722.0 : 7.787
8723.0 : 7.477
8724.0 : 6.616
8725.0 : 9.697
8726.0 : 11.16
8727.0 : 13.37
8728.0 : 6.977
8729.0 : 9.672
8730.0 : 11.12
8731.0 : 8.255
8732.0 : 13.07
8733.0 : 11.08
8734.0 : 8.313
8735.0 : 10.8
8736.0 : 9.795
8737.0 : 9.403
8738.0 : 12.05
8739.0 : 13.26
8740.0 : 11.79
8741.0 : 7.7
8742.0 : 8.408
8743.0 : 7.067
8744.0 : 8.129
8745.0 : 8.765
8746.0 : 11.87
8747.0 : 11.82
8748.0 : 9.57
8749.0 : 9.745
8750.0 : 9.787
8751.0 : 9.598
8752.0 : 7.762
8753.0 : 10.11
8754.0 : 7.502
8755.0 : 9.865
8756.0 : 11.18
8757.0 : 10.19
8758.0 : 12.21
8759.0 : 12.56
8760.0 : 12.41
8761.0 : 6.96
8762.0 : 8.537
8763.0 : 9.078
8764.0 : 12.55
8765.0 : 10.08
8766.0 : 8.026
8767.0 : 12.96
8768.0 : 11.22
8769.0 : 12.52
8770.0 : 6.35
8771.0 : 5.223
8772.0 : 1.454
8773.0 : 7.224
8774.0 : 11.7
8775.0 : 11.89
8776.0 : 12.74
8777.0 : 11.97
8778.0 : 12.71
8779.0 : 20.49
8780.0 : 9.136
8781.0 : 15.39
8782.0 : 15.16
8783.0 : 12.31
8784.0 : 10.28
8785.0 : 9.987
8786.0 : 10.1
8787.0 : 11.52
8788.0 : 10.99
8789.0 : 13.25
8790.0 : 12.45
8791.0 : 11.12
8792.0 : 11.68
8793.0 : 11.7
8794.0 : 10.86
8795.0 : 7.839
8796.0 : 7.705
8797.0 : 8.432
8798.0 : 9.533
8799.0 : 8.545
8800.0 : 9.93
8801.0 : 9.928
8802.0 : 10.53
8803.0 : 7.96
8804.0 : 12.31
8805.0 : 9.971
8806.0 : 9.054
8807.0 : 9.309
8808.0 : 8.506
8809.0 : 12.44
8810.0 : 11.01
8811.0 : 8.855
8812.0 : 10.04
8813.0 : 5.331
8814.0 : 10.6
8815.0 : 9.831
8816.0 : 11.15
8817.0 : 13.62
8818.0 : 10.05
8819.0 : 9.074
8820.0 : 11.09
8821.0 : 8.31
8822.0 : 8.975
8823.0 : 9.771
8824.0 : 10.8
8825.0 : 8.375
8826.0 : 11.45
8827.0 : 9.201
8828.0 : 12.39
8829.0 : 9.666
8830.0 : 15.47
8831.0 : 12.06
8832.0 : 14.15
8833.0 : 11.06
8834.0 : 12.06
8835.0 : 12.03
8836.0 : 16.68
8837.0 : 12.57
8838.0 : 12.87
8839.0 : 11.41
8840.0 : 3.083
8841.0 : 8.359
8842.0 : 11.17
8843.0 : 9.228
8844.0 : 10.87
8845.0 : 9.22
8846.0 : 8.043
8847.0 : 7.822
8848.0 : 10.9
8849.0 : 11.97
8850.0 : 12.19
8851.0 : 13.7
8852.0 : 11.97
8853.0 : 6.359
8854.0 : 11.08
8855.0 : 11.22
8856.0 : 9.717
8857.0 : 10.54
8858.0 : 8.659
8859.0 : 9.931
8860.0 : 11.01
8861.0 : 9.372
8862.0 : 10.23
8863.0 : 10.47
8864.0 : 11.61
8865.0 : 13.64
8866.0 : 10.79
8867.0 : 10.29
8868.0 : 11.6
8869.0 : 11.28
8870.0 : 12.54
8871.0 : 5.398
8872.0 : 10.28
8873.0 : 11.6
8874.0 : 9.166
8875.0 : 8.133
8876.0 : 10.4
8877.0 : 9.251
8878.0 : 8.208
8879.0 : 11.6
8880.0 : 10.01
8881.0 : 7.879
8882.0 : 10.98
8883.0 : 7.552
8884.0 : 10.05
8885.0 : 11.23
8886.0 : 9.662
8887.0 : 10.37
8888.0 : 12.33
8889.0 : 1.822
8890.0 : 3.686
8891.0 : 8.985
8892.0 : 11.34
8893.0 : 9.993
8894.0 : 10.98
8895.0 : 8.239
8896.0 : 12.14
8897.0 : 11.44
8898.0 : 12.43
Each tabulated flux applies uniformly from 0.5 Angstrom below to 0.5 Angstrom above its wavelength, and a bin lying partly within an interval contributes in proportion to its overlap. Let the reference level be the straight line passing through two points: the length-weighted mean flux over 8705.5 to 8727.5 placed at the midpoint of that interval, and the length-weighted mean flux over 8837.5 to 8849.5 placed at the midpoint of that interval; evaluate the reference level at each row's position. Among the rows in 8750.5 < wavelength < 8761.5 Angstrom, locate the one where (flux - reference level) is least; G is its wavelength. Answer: 8761.0 Angstrom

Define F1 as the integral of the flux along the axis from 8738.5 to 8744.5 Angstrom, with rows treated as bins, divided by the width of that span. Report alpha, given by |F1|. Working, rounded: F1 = 9.4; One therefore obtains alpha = 9.4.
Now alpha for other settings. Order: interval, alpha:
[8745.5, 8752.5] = 10.0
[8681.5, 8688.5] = 11.3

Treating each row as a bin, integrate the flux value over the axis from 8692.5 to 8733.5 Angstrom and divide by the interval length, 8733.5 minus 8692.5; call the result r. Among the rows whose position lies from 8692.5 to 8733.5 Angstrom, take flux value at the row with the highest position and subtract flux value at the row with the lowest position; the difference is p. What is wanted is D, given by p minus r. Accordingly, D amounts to -9.7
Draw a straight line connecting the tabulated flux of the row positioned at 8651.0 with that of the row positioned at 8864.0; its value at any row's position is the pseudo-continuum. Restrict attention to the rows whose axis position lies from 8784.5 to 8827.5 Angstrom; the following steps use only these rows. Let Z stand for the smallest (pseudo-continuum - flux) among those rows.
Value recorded -1.7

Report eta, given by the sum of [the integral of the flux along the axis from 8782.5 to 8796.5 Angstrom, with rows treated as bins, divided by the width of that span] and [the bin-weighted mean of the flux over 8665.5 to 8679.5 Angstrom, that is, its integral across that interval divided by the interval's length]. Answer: 22.6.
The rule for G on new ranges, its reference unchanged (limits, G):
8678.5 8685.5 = 8685.0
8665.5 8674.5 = 8668.0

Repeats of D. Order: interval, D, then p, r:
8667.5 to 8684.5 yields -9.7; 1.4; 11.1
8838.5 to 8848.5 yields -9.5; -0.5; 9.0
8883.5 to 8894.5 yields -8.2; 0.9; 9.1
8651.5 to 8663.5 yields -11.6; -1.8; 9.8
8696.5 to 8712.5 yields -10.8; -0.4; 10.4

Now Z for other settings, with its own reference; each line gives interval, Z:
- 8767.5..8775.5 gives -0.2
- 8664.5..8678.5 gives -3.5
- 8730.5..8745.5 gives -0.7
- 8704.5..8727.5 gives -0.7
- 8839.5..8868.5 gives -2.0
